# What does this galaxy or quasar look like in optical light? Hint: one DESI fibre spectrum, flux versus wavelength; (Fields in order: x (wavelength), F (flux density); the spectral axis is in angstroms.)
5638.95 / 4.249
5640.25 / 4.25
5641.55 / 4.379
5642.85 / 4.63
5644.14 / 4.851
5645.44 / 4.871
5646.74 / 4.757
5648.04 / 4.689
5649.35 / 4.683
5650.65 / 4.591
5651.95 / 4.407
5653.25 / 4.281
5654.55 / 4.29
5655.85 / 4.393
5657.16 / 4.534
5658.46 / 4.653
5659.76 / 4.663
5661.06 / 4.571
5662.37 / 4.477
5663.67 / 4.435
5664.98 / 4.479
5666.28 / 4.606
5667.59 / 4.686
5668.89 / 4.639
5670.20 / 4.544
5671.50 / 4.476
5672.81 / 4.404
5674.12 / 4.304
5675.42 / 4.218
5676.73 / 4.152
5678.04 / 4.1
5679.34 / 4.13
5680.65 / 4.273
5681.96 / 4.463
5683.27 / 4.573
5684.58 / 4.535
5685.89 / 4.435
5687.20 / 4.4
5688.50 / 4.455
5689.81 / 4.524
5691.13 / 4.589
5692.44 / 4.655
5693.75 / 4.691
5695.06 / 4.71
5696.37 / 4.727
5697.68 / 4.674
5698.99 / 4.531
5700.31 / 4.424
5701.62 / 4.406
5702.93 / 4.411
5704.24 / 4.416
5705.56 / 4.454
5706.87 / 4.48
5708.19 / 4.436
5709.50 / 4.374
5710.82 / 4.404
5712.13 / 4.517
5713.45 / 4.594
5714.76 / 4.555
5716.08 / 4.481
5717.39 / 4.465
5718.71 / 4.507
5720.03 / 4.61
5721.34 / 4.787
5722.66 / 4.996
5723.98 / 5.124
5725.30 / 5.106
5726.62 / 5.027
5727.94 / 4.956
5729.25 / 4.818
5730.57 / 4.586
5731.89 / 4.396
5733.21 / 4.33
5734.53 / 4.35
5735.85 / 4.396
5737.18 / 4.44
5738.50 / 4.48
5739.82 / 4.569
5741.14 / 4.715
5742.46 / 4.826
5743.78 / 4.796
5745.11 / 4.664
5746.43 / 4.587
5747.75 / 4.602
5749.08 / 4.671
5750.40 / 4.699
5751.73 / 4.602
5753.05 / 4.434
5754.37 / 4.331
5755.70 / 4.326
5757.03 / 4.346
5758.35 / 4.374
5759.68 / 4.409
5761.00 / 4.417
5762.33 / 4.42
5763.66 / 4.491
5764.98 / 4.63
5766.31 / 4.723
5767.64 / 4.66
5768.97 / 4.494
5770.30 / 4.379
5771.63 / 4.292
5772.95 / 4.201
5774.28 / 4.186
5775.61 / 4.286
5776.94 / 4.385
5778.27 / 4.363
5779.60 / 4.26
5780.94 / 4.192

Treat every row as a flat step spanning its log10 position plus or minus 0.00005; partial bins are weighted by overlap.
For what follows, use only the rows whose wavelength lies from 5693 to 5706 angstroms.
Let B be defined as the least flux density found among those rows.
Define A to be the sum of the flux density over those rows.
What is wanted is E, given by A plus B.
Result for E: 50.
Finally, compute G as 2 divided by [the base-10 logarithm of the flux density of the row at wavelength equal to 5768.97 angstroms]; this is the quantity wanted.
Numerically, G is 3.06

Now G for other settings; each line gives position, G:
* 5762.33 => 3.10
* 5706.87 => 3.07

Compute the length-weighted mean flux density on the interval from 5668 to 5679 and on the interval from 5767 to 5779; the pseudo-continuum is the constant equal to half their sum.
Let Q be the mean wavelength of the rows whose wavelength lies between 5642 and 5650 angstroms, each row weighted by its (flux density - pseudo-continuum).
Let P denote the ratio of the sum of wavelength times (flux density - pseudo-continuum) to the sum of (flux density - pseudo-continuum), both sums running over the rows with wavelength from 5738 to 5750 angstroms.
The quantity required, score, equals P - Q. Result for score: 98.0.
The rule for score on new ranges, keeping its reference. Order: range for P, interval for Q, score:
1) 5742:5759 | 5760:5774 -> -18.1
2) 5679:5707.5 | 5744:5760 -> -53.5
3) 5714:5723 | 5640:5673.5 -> 64.6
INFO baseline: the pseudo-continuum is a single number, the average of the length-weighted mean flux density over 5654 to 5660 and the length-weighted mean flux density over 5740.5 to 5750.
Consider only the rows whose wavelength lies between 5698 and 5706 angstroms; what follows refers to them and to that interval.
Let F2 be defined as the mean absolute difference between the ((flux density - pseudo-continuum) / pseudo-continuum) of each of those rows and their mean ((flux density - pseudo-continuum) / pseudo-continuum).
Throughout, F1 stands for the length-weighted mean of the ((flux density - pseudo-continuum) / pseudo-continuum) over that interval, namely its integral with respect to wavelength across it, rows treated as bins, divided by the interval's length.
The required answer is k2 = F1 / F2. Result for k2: -4.2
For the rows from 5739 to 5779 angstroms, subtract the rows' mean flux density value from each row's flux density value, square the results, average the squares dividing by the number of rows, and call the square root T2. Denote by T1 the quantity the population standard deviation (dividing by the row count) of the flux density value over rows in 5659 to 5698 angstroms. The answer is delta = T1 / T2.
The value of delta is 1.0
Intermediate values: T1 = 0.17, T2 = 0.174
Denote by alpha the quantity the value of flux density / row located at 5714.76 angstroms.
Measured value 4.555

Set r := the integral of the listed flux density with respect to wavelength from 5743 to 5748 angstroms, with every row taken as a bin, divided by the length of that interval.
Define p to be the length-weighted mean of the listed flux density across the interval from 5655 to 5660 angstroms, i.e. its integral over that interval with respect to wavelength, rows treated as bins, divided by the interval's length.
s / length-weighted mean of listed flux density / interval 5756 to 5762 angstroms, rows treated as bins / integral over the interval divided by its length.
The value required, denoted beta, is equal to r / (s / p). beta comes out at 4.84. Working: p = 4.54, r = 4.673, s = 4.38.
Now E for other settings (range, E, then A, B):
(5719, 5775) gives 196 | 192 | 4.186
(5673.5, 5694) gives 75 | 70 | 4.1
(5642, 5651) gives 38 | 33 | 4.591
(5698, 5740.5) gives 151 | 146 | 4.33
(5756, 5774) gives 62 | 58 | 4.201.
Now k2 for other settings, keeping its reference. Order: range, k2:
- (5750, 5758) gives -1.2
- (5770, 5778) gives -4.9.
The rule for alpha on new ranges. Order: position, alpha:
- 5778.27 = 4.363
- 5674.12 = 4.304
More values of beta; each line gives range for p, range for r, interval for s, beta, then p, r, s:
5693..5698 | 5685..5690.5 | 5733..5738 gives 4.79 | 4.71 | 4.456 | 4.38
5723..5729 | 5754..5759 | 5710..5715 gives 4.85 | 5.04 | 4.342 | 4.51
